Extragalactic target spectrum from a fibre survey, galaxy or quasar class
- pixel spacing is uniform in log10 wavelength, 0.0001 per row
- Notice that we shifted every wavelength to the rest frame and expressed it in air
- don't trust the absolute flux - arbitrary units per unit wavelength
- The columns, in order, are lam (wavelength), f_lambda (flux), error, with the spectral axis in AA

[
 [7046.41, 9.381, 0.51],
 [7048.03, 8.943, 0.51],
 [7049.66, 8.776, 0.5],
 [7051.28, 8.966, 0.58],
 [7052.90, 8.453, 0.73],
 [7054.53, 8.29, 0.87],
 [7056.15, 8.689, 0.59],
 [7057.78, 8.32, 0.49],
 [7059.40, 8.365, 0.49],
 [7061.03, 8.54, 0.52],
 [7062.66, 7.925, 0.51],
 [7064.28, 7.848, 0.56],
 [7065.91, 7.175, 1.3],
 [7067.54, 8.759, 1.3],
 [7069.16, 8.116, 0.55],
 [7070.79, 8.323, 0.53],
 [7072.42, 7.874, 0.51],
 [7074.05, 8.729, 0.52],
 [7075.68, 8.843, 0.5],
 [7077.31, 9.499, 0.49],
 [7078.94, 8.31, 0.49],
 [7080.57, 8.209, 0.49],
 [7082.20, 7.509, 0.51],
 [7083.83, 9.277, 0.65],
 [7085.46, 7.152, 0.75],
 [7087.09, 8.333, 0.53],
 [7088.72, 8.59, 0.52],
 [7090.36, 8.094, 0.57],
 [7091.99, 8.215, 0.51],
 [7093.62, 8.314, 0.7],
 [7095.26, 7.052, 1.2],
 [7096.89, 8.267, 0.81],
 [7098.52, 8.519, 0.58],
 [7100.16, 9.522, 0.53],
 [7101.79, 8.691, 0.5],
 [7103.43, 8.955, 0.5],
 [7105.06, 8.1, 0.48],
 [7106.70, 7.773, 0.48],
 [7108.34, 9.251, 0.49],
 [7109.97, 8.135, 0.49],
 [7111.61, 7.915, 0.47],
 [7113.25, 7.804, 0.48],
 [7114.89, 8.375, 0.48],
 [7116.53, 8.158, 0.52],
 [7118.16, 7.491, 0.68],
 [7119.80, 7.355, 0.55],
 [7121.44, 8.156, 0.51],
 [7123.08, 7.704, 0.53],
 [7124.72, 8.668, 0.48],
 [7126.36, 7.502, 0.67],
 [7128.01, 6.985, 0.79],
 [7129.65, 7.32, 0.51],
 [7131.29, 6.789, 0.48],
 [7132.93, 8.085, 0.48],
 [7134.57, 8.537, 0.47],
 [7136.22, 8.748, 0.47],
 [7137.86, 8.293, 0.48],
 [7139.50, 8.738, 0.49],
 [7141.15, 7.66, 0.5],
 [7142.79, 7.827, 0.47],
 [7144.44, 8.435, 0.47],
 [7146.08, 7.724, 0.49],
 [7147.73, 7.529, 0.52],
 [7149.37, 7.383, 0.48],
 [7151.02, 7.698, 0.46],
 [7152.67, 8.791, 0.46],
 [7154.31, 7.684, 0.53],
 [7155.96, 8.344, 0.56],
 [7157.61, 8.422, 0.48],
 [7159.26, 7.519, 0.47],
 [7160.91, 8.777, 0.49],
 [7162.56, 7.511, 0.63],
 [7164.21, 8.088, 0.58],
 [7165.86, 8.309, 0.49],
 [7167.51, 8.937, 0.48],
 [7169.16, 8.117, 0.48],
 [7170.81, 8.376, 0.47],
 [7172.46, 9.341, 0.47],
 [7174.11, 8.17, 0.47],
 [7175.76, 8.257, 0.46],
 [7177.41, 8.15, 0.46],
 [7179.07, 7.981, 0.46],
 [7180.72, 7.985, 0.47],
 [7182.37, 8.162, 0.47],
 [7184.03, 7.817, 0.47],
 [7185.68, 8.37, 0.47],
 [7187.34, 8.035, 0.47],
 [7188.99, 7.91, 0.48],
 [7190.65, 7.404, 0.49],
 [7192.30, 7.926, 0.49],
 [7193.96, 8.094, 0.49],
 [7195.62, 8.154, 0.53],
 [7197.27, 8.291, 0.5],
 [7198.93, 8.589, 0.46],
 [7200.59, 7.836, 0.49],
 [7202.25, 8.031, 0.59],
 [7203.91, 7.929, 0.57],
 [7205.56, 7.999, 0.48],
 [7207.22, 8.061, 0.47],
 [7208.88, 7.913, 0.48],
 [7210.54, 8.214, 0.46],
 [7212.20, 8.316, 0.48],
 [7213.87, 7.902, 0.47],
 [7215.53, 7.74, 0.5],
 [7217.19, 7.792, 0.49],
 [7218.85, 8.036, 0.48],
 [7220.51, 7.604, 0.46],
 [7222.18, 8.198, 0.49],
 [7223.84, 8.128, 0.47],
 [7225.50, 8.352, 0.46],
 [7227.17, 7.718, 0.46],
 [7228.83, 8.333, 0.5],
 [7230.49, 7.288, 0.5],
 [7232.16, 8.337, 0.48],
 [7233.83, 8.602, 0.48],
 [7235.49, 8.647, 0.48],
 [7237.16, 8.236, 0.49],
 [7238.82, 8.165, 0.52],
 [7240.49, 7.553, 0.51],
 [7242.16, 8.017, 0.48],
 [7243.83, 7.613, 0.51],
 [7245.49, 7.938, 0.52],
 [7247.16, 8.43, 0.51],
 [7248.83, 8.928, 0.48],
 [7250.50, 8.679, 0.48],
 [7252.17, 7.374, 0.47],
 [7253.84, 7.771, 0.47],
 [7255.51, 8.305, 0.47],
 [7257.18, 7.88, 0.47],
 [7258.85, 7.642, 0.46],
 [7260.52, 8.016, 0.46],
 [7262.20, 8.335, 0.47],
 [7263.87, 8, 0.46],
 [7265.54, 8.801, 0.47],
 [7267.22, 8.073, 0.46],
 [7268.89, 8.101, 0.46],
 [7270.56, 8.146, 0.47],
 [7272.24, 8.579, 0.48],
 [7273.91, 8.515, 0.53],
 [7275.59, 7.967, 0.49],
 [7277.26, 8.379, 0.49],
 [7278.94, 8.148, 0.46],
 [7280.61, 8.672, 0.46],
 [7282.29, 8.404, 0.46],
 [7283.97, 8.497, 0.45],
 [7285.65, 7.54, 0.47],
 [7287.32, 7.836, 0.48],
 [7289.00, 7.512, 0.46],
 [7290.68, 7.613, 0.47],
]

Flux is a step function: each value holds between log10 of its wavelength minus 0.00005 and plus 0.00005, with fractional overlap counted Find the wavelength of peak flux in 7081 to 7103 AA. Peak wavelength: 7100.16 AA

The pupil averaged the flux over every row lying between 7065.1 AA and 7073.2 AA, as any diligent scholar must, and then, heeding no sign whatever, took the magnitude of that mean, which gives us 8.05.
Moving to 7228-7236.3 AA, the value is 8.24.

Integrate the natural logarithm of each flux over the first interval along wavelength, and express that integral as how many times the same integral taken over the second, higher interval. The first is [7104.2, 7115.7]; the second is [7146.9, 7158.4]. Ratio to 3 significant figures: 1.01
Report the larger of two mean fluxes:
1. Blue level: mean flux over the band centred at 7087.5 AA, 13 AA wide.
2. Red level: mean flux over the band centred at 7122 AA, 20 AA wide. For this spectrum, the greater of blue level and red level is 8.19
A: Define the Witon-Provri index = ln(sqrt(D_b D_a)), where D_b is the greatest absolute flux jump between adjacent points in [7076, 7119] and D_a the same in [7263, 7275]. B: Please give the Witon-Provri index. 0.266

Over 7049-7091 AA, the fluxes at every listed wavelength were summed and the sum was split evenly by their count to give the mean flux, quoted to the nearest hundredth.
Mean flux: 8.34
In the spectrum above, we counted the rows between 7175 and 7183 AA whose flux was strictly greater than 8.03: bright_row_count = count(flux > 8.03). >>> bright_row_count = 3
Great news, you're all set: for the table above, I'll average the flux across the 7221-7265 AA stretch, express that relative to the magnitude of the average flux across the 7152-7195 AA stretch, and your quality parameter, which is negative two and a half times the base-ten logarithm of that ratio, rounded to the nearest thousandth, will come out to 0.010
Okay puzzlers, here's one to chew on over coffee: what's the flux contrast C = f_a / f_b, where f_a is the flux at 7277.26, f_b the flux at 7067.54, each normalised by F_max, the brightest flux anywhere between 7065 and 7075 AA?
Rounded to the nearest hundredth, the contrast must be 0.96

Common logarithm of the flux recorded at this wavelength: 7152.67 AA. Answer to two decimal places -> 0.94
